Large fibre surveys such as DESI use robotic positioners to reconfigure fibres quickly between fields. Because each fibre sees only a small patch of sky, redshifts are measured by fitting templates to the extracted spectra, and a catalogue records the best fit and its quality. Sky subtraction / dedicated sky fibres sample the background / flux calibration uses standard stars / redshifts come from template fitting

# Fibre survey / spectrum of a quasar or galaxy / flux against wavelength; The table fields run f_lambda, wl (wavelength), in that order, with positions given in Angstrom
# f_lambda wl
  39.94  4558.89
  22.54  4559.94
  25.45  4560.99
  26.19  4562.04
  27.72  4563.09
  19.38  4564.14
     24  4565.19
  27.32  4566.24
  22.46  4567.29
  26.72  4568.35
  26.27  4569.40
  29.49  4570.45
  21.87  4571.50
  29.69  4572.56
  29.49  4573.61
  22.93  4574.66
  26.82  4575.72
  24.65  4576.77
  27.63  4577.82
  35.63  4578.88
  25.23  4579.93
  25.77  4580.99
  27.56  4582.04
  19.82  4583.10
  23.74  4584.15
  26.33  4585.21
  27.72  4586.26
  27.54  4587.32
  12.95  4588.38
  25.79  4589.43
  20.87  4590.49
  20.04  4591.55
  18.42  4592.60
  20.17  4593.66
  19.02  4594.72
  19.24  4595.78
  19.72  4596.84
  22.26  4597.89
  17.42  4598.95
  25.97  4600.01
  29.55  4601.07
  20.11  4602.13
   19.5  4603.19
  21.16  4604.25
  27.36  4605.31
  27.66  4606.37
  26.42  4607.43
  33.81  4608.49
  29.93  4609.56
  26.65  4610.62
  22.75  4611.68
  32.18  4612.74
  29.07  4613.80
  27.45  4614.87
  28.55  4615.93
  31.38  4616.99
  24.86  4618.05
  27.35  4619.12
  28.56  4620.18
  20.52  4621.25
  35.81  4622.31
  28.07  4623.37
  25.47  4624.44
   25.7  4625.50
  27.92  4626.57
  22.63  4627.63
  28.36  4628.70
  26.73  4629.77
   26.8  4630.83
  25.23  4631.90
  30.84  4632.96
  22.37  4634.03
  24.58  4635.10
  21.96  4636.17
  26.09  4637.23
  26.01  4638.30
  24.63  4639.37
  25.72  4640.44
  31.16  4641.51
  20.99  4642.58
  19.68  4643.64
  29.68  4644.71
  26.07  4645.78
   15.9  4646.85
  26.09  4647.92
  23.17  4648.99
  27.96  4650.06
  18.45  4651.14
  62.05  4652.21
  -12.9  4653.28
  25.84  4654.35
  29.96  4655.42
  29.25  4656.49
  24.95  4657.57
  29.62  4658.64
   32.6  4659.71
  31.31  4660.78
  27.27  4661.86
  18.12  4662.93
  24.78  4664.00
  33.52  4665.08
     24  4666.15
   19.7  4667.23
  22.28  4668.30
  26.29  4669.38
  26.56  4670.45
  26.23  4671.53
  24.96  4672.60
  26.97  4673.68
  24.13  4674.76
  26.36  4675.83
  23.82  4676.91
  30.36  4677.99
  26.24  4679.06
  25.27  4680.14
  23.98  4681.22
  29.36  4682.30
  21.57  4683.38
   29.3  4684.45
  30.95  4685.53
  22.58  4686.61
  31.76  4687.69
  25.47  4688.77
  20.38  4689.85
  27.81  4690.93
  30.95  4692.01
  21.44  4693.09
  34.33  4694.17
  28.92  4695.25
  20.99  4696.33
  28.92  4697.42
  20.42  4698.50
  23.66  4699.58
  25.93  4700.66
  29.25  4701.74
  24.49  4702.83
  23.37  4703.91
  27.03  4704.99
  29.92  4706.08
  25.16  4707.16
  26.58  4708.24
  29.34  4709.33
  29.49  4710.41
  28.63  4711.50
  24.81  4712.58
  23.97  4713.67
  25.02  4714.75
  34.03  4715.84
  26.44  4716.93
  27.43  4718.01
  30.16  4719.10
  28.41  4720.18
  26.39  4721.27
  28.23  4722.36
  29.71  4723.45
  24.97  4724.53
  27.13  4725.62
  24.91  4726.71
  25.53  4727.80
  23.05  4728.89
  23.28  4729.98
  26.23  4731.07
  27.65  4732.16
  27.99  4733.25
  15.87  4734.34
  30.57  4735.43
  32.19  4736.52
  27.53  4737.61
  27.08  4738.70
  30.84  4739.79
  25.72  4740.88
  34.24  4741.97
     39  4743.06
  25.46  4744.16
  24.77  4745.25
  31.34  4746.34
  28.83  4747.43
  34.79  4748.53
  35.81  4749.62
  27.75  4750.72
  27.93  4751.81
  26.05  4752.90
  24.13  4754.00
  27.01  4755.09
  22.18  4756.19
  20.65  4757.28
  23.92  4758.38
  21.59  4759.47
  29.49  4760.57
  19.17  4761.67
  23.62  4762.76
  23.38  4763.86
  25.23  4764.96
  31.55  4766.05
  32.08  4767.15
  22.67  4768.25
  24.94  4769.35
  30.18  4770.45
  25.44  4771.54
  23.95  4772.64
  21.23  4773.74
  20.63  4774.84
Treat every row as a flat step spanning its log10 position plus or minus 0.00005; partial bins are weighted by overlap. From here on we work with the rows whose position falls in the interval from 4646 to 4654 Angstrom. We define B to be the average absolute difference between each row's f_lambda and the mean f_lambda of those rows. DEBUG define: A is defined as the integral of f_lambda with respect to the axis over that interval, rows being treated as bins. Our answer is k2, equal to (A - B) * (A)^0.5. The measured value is 2334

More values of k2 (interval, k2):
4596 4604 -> 2282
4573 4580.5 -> 2920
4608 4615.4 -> 3067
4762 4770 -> 2965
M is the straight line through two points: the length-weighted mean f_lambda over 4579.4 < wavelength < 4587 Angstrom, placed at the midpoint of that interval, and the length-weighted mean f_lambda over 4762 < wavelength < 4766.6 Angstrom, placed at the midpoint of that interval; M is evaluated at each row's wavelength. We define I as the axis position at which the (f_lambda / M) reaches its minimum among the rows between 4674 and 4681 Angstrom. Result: 4676.91 Angstrom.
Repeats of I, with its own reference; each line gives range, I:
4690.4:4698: 4696.33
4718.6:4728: 4726.71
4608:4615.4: 4611.68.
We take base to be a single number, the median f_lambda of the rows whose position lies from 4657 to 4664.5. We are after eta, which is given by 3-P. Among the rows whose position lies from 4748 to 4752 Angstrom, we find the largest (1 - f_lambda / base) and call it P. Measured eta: 3.02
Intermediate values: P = -0.02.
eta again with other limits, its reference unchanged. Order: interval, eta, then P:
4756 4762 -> 2.70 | 0.30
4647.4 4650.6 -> 2.85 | 0.15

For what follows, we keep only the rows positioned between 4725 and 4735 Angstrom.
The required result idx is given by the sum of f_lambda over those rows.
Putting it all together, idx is 222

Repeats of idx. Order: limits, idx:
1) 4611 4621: 252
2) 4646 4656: 217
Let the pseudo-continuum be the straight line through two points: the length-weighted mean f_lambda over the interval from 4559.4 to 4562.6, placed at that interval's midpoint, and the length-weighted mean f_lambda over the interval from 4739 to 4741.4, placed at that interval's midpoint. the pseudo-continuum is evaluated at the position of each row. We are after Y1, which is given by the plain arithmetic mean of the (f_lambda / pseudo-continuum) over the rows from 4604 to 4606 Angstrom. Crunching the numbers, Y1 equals 0.945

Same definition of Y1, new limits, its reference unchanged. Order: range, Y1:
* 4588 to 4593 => 0.772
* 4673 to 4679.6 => 0.974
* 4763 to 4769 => 0.940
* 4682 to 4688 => 1.015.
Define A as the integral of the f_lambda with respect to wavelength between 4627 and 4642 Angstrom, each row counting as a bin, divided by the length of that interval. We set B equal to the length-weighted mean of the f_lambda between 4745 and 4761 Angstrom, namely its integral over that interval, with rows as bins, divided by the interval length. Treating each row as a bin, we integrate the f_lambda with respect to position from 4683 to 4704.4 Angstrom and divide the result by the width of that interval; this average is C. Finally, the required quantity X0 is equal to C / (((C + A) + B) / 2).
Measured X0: 0.661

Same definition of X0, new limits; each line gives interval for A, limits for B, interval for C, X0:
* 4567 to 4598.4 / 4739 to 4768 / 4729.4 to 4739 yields 0.677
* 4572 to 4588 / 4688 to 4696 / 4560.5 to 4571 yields 0.645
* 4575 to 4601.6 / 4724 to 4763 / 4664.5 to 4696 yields 0.686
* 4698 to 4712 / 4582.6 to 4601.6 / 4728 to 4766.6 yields 0.716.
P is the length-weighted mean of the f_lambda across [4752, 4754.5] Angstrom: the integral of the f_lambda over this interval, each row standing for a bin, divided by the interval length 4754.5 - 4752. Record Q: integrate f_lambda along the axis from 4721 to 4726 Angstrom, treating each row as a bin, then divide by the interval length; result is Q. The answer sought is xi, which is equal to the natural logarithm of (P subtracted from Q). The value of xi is 0.6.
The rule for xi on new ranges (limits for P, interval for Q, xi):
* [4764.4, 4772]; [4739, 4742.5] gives 1.0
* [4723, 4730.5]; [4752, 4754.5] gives -3.3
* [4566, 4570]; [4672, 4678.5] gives -0.8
